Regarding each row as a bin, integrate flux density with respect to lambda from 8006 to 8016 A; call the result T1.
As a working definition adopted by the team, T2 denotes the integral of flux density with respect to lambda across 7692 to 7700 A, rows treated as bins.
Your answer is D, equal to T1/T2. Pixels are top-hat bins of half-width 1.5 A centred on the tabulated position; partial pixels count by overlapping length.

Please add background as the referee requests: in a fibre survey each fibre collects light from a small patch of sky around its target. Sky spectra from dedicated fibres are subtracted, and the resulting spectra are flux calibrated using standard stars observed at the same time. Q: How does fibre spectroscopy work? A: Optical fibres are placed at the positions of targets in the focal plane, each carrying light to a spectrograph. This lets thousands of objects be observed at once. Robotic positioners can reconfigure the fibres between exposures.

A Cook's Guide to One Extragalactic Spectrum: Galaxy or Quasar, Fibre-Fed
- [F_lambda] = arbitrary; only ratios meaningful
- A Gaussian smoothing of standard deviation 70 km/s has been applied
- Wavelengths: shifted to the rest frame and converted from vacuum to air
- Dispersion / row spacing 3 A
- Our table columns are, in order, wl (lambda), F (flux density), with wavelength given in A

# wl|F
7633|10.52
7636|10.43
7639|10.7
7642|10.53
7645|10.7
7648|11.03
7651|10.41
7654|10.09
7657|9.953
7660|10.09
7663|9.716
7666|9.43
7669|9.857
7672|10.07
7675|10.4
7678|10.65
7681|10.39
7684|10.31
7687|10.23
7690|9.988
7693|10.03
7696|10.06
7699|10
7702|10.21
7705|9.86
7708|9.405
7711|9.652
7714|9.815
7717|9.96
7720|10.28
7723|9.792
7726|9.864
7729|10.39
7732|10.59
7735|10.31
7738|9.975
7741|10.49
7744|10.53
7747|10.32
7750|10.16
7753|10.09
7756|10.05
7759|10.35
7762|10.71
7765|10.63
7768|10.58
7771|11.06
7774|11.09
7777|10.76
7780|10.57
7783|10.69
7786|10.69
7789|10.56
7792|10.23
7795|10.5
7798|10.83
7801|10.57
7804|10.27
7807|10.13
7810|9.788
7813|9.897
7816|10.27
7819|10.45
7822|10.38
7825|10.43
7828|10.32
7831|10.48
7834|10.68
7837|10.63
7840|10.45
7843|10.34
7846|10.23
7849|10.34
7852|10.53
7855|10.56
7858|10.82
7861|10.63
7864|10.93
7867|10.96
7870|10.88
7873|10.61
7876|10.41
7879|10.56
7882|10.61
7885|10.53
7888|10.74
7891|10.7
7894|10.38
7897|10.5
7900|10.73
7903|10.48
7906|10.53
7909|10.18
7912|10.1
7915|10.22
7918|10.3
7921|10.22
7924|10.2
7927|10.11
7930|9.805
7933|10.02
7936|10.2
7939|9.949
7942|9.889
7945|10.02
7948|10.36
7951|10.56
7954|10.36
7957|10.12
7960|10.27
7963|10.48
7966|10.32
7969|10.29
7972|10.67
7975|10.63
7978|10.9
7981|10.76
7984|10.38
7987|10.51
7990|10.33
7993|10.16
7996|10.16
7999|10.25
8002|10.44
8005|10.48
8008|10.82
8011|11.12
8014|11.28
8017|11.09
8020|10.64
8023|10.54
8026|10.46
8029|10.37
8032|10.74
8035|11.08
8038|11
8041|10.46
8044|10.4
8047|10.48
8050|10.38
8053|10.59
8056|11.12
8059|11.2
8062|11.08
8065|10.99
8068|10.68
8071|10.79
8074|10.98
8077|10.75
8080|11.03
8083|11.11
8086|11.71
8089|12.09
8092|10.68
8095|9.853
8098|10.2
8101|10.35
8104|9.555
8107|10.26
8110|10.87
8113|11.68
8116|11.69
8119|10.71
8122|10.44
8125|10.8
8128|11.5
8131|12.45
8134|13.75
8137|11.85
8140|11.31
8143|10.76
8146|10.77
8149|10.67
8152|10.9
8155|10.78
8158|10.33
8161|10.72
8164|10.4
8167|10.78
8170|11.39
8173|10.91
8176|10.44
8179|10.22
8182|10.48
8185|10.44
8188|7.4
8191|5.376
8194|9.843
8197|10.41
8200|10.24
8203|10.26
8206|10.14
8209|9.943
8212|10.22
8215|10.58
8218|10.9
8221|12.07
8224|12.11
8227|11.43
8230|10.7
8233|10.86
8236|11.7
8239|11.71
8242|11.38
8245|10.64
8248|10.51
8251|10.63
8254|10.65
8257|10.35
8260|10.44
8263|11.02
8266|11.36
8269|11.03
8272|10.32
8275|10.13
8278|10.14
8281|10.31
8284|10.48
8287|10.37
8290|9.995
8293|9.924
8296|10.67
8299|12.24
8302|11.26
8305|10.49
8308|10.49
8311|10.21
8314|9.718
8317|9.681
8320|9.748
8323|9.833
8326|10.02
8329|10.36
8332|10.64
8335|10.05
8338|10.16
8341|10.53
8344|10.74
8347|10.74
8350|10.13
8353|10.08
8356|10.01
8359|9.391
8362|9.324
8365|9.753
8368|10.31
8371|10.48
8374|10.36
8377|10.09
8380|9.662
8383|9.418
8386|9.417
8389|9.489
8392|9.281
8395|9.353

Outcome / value 1.4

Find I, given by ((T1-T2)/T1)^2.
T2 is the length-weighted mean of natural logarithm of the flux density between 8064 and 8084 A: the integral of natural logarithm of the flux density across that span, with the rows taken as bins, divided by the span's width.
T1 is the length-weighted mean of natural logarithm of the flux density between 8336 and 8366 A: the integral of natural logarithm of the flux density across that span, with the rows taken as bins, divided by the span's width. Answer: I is 0.0011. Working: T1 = 2.31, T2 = 2.39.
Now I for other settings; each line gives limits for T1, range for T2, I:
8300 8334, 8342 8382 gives 0.0001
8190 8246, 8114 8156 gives 0.0010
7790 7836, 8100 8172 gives 0.0007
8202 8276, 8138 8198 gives 0.0009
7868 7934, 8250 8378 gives 0.0000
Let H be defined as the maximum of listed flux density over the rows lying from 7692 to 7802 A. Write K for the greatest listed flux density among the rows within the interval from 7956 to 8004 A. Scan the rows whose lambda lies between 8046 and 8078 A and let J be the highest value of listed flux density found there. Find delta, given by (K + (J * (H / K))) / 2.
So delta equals 11.1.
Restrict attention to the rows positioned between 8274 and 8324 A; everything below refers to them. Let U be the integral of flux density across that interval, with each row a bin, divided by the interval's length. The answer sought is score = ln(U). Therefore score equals 2.34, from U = 10.3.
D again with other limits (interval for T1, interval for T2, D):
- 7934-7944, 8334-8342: 1.2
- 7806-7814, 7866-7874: 0.9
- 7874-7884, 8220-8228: 1.1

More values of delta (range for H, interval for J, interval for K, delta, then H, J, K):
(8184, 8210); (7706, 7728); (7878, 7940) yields 10.4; 10.44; 10.28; 10.74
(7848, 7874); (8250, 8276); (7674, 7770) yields 11.2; 10.96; 11.36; 10.71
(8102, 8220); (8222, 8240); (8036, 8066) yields 13.0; 13.75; 12.11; 11.2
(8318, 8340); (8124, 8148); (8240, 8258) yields 12.1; 10.64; 13.75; 11.38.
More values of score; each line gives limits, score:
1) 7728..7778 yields 2.35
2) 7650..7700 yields 2.31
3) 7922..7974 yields 2.32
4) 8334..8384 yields 2.31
